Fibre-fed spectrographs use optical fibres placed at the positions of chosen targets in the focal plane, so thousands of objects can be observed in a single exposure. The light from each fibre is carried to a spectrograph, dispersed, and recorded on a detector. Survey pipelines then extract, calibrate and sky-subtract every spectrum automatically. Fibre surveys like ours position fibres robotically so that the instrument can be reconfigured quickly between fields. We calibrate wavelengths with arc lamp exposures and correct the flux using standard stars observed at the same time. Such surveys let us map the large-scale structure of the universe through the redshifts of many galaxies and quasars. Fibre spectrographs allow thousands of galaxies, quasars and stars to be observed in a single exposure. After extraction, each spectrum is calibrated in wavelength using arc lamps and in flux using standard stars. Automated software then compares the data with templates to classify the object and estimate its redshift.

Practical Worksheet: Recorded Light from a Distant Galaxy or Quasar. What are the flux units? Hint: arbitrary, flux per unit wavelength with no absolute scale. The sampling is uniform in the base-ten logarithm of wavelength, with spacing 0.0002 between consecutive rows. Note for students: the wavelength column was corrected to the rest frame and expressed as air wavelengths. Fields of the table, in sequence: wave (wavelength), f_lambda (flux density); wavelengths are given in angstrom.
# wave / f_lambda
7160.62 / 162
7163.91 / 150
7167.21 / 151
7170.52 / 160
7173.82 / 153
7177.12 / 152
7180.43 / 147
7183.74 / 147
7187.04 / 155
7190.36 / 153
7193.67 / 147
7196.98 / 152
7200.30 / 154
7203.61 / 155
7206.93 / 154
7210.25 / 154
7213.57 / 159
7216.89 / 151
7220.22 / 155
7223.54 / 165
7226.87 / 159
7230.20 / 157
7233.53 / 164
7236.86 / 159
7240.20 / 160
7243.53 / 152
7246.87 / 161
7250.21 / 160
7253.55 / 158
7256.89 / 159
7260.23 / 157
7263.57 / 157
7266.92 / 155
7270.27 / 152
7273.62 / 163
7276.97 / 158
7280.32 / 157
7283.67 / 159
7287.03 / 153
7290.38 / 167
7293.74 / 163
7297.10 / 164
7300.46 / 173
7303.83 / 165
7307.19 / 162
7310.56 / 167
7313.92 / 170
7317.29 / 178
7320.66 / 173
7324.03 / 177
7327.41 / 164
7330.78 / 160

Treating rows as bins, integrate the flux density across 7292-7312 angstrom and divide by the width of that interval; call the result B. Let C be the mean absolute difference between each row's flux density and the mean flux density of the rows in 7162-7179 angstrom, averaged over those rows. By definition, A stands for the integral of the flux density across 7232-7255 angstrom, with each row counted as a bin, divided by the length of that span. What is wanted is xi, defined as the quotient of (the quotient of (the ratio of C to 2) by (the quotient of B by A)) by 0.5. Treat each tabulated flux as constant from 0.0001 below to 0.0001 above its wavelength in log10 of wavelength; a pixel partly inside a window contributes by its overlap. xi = 2.6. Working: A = 159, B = 166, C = 2.72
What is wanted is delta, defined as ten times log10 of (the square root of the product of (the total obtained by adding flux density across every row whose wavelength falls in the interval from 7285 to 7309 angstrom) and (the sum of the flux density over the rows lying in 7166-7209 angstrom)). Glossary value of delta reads 31.8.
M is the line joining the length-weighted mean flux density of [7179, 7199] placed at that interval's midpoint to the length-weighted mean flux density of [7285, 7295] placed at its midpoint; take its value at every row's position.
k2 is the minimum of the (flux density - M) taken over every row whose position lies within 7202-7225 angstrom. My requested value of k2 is -2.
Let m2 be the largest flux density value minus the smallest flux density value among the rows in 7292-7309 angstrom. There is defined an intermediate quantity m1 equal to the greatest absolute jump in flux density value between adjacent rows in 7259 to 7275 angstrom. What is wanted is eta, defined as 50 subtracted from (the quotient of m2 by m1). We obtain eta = -49.0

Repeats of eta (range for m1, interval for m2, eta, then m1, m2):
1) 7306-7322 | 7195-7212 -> -49.6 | 8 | 3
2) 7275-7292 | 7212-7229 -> -49.0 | 14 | 14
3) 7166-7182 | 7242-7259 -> -49.0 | 9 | 9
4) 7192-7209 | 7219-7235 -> -48.0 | 5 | 10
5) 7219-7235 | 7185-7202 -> -49.2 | 10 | 8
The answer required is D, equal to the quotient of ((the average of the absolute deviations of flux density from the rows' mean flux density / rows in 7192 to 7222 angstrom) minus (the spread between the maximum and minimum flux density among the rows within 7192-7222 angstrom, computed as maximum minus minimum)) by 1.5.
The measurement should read -6.47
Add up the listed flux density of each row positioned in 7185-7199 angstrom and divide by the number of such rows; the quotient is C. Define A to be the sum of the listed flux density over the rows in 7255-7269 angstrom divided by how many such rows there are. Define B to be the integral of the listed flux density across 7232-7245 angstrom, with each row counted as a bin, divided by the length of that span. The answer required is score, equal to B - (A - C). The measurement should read 154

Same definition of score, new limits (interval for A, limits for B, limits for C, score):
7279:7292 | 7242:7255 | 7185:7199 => 150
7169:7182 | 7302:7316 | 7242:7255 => 171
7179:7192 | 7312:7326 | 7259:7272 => 179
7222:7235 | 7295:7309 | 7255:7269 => 162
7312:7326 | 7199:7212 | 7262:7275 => 137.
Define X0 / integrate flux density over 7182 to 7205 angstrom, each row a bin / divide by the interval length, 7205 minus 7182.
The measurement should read 152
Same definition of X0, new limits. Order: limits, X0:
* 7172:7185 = 150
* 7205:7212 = 154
